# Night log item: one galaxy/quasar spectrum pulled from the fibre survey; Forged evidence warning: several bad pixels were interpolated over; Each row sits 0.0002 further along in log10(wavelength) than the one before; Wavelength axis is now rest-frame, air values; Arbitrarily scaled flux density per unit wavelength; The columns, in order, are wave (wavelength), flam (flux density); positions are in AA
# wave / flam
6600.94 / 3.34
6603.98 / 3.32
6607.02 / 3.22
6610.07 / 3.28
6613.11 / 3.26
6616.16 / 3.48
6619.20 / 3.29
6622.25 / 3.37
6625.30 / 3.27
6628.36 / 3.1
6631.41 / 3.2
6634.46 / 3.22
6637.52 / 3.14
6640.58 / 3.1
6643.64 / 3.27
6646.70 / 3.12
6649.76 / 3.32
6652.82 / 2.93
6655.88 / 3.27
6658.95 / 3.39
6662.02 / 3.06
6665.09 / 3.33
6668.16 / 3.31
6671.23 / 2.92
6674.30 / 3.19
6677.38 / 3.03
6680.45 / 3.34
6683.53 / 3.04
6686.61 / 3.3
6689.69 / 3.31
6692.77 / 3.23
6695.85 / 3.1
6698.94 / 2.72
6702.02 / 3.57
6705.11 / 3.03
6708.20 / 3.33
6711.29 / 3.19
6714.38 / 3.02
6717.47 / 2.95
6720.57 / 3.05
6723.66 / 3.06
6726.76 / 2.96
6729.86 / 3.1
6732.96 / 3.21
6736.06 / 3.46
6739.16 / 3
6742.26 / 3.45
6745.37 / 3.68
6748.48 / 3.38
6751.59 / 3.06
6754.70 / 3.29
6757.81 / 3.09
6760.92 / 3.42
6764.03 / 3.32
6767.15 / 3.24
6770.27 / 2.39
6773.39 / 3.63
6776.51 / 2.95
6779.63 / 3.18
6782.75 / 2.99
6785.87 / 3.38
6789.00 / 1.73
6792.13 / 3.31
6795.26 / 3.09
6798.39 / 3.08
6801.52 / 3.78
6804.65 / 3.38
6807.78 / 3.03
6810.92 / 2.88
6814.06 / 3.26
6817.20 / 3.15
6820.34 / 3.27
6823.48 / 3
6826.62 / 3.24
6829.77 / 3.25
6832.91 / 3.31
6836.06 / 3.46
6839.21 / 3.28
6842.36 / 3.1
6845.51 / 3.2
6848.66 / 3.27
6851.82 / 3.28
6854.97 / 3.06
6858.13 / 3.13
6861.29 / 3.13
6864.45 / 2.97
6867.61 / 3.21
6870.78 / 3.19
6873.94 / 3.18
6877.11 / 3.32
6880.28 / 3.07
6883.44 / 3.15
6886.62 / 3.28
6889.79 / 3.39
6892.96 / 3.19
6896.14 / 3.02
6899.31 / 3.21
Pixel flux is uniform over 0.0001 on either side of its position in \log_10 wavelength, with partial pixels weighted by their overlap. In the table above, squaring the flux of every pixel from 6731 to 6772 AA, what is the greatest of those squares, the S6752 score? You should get 13.5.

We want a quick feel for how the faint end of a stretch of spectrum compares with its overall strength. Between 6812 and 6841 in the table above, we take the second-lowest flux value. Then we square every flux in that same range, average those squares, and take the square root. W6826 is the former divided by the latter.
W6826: 0.970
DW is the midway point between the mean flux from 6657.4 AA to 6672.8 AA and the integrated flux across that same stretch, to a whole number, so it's 26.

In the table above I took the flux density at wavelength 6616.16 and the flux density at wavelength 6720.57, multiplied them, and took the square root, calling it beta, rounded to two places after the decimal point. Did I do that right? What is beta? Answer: 3.26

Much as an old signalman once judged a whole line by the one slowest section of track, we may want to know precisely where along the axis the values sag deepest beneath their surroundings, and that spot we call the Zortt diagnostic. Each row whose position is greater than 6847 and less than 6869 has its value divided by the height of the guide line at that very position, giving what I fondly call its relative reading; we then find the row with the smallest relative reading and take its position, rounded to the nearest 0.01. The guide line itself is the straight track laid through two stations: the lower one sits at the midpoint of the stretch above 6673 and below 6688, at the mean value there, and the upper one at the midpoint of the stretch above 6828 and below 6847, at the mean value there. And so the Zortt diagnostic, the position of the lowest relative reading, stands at 6864.45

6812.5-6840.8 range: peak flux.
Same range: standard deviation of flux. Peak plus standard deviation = 3.58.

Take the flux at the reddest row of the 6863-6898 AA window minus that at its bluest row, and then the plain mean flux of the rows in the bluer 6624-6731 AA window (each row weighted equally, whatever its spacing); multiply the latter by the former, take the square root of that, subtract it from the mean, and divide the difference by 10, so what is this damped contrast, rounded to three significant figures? 0.276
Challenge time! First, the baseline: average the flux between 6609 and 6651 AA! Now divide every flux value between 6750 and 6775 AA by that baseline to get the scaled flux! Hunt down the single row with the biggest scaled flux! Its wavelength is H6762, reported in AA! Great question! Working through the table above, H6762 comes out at 6773.39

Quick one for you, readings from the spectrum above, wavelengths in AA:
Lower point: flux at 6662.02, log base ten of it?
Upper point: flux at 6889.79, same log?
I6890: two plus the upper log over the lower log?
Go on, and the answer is 3.09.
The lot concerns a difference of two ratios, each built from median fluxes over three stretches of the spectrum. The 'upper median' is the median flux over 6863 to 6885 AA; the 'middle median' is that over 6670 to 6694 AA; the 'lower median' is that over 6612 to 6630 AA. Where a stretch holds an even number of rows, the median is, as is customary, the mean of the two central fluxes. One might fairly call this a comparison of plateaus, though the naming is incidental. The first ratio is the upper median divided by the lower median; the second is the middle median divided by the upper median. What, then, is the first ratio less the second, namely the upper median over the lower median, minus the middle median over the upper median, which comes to -0.040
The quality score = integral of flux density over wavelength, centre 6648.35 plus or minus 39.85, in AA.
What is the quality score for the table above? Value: 256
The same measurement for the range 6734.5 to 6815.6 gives 257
